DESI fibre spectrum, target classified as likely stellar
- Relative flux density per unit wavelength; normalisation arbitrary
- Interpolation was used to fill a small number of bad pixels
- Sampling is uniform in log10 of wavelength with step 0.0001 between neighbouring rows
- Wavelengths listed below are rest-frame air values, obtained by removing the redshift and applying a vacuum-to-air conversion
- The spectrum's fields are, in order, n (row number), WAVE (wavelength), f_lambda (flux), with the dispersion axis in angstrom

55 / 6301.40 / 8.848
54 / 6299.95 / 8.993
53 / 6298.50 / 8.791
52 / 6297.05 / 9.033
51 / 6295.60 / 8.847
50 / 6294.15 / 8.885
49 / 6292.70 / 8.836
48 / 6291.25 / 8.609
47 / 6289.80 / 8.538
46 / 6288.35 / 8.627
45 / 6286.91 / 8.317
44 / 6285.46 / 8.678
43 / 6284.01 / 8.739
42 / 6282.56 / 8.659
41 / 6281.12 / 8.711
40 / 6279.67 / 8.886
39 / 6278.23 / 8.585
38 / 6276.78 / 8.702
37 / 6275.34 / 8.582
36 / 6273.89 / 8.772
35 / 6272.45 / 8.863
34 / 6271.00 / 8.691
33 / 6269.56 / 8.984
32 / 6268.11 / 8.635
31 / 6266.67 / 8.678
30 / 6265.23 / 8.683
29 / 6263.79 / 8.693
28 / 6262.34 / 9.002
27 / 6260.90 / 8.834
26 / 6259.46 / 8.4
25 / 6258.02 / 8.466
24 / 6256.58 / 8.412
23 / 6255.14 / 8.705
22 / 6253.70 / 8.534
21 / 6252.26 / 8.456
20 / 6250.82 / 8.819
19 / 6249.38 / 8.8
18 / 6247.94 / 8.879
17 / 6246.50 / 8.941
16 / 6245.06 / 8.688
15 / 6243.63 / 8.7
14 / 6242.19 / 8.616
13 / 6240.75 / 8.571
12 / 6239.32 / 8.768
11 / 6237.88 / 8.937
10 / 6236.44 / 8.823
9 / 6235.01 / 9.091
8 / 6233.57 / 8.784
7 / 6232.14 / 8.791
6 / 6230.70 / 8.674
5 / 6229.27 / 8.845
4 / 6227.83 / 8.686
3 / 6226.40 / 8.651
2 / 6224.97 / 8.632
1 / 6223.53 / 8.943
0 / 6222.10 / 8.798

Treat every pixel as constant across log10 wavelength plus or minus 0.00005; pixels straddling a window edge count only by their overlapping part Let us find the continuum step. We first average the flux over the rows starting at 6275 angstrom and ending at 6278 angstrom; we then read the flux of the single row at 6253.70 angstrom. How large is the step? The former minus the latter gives 0.11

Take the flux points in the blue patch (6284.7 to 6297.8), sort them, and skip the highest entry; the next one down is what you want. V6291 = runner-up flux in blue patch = 8.885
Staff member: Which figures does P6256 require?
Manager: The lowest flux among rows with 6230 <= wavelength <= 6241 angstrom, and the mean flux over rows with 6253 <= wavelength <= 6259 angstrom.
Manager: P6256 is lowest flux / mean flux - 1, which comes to 0.005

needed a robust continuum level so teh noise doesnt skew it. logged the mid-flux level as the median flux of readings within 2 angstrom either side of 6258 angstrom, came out 8.41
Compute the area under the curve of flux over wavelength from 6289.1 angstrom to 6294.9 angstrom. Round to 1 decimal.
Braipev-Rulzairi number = 50.5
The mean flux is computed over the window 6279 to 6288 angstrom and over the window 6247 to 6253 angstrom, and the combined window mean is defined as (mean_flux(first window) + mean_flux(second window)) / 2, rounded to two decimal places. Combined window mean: 8.70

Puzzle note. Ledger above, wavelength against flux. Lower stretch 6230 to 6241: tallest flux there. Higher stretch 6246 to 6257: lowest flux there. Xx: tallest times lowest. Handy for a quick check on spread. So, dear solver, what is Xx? 76.5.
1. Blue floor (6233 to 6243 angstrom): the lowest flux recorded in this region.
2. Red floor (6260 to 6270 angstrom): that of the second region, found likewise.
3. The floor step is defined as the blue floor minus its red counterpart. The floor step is -0.1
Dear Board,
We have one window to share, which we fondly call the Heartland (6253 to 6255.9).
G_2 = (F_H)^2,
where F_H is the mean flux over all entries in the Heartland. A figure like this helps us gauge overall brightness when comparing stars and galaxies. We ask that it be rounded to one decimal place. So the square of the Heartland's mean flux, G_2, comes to 74.3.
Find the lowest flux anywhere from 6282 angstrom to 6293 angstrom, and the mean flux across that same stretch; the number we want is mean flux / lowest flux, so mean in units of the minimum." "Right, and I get 1.04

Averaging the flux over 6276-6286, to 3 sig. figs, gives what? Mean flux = 8.71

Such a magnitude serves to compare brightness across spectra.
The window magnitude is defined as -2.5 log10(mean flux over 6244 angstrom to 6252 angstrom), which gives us -2.36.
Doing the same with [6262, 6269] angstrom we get -2.35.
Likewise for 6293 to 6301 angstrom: -2.37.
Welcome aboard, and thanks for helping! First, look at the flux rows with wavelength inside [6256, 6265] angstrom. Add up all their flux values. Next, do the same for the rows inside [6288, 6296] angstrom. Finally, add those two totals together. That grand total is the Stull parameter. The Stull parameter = 104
